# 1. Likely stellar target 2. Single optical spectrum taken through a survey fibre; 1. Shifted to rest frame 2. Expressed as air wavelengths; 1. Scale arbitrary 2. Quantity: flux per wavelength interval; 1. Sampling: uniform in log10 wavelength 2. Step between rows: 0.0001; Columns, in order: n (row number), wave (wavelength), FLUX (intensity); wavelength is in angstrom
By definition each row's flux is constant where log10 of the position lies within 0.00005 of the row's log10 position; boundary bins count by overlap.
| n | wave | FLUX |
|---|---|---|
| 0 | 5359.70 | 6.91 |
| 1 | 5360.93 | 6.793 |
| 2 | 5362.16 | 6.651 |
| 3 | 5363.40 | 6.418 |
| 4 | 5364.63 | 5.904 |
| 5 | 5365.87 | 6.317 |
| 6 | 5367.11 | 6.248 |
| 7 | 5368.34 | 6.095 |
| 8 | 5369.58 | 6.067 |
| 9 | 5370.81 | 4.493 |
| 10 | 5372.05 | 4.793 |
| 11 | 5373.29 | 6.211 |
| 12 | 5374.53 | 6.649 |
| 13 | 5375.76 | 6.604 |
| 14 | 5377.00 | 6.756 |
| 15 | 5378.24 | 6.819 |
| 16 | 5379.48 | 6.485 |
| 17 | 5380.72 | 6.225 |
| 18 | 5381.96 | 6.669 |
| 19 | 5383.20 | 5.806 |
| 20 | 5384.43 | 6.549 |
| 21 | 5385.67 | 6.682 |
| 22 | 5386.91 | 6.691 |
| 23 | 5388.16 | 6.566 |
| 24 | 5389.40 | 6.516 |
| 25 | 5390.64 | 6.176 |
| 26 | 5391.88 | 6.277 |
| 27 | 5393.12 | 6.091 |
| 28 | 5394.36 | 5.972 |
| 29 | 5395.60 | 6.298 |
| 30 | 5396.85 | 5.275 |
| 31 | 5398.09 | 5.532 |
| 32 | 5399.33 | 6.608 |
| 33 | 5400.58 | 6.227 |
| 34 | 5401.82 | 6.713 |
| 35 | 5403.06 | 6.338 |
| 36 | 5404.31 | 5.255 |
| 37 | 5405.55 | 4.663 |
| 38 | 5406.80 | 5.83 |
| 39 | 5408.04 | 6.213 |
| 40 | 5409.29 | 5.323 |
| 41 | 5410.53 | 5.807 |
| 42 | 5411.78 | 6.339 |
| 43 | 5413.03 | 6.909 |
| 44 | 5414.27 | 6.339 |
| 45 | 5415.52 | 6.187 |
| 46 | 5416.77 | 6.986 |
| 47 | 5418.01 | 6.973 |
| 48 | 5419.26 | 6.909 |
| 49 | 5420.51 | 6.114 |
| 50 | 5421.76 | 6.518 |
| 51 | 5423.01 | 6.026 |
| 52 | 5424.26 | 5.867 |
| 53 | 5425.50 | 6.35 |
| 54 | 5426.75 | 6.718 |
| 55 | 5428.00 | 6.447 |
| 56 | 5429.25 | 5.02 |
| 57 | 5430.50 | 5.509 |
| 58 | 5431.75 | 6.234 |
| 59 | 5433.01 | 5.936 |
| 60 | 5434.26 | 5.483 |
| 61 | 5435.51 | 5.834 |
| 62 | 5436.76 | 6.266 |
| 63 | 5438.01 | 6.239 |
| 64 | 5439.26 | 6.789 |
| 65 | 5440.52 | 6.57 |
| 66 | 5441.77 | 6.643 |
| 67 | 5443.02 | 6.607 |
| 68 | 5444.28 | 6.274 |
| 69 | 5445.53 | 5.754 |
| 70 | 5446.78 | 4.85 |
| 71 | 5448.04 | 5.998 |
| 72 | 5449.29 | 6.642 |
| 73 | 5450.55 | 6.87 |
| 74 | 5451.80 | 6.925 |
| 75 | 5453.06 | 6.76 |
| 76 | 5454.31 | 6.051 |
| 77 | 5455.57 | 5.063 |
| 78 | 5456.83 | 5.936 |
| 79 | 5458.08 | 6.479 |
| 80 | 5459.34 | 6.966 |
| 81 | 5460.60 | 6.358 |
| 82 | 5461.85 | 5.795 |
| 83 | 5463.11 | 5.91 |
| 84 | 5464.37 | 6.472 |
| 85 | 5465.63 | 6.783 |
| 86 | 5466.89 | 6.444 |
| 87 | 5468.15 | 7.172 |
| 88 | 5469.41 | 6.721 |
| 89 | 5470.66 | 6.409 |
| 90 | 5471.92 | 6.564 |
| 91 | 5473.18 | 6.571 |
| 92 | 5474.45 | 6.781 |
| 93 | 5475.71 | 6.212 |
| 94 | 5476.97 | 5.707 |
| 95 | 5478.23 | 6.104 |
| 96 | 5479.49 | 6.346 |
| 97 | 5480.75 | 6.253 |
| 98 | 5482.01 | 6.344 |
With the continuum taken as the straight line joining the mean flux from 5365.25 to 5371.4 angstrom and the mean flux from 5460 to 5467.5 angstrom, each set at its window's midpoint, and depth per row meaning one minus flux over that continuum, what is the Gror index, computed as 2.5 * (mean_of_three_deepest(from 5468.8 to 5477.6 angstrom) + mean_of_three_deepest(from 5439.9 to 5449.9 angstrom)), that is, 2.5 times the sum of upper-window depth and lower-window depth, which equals 0.37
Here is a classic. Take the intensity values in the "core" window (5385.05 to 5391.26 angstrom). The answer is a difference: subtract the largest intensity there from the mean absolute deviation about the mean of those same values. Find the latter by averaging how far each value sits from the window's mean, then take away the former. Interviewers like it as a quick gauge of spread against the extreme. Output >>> -6.55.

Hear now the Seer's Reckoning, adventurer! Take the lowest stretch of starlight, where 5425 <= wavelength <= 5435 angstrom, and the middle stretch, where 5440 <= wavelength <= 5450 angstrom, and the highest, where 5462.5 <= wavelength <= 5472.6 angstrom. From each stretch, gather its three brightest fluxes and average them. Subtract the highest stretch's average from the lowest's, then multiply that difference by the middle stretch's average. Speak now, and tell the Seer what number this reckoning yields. -2.6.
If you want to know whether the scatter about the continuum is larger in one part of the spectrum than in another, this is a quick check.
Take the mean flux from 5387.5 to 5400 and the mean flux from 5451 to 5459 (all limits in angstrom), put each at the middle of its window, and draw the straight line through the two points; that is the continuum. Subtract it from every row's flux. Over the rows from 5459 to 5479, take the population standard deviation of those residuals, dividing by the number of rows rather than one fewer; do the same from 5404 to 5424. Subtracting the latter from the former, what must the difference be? -0.24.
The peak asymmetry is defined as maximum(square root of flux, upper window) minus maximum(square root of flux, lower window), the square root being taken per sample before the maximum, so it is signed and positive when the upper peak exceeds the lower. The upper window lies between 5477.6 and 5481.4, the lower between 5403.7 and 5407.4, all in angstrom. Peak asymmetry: 0.10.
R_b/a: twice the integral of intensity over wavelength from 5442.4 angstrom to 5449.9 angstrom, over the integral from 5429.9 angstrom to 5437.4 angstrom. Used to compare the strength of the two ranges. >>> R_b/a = 2.05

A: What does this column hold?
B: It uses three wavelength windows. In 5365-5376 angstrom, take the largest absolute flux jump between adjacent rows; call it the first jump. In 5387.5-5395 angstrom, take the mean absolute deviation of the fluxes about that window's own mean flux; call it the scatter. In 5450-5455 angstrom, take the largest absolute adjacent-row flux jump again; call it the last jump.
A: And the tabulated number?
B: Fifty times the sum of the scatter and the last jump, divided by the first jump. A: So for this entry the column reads 28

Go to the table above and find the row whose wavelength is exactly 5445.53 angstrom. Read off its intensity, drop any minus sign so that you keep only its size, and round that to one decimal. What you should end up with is 5.8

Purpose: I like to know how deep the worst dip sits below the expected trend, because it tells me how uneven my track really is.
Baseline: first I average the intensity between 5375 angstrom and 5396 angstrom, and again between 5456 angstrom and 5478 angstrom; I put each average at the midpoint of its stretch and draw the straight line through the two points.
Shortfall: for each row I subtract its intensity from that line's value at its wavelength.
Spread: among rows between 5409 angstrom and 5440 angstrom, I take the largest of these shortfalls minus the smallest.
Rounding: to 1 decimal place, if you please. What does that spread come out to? 2.0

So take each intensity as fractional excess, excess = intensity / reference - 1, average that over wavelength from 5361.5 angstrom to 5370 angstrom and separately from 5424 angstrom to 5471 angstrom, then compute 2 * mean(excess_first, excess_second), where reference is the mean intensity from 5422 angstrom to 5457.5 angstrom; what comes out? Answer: 0.036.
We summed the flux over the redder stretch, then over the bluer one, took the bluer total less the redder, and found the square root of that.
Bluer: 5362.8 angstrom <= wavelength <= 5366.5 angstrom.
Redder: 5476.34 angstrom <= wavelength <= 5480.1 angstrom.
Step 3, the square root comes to 0.7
